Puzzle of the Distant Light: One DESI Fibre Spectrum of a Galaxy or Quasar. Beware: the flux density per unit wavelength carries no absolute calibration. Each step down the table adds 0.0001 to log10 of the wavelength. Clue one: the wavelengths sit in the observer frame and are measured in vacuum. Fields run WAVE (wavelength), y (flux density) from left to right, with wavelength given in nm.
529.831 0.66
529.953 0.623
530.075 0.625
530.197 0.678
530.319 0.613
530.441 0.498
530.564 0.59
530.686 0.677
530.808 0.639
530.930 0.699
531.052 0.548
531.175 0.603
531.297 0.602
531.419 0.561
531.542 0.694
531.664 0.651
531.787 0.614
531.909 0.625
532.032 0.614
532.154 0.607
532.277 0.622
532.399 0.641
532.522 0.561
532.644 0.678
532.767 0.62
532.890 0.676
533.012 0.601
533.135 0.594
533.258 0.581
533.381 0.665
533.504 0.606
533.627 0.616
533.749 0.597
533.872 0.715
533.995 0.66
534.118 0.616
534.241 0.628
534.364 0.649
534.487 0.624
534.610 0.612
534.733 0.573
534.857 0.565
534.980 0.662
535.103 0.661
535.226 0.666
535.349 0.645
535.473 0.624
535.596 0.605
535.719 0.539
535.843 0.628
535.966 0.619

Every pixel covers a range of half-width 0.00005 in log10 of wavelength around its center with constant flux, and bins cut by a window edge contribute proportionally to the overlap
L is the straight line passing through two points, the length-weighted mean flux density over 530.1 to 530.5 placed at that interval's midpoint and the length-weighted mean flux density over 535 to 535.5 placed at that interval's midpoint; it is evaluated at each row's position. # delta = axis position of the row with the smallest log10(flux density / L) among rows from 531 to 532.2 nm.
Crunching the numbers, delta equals 531.052 nm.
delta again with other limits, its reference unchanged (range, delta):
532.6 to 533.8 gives 533.258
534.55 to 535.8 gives 535.719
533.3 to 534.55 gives 533.749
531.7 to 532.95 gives 532.522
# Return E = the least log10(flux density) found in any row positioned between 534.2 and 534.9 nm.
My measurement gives -0.248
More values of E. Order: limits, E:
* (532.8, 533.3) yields -0.236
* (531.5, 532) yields -0.212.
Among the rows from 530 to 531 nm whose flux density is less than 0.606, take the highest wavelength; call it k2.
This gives 530.564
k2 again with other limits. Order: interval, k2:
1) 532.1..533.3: 533.258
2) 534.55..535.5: 534.857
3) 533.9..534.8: 534.733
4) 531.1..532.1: 531.419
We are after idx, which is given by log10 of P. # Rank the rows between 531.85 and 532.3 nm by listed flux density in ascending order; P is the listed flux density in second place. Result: -0.212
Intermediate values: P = 0.614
